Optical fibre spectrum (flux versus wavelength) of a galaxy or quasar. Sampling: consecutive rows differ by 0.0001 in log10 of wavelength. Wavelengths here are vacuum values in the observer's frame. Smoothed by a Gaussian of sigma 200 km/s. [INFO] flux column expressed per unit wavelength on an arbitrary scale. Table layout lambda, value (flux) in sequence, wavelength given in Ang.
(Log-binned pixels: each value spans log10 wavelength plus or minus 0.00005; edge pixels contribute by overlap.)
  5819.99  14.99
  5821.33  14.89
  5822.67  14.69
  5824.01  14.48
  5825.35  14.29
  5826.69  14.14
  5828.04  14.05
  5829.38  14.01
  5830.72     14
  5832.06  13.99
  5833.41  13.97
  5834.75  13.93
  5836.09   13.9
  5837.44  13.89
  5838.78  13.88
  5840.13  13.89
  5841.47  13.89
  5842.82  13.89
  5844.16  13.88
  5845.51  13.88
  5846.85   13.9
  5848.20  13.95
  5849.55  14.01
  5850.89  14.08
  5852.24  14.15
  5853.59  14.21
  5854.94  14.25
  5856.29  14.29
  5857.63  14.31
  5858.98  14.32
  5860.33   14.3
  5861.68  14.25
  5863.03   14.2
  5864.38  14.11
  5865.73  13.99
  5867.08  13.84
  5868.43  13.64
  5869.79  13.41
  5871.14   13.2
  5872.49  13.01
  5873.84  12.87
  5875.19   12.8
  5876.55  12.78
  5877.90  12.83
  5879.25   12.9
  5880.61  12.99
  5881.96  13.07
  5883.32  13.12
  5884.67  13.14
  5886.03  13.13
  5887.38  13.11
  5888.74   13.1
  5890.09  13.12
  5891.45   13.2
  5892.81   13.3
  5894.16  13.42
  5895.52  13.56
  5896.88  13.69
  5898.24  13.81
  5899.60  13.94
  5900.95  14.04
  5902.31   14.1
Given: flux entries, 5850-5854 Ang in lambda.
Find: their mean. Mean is 14.1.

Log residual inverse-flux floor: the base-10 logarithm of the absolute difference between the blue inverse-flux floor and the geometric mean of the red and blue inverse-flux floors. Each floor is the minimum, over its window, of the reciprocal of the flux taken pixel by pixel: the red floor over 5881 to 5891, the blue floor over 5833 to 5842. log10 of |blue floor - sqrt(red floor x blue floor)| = -2.65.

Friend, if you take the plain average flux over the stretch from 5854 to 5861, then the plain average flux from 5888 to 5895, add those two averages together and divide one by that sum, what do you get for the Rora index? 0.0363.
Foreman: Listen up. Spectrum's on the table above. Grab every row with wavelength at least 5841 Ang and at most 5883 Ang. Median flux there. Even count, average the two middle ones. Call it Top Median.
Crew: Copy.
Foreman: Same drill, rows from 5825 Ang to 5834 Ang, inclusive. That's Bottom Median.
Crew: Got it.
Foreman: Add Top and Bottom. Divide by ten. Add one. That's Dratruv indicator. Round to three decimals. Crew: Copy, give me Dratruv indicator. 3.790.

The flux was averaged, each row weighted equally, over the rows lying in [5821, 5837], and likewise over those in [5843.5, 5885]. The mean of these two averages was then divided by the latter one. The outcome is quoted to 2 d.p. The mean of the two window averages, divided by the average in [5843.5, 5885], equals 1.02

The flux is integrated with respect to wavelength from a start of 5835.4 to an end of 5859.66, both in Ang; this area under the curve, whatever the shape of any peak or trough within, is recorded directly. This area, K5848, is 340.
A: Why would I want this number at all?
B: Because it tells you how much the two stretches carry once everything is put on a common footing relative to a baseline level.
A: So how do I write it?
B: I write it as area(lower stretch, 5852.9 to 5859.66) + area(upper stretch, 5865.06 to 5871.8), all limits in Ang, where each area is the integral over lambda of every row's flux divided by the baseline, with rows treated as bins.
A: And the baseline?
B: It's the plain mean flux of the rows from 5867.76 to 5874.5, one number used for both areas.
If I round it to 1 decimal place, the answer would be 14.2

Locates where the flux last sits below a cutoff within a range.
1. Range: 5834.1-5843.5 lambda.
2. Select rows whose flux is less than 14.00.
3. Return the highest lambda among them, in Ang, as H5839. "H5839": 5842.82 Ang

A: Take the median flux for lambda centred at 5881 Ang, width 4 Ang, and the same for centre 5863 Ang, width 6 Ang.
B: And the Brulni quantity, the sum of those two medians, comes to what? 27.2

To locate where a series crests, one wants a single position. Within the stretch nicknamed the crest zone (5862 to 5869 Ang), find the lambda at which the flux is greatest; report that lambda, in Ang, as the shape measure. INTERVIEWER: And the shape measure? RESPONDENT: 5863.03 Ang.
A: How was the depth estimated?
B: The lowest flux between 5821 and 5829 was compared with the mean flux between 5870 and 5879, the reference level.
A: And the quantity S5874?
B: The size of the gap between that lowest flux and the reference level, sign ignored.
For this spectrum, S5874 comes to 1.1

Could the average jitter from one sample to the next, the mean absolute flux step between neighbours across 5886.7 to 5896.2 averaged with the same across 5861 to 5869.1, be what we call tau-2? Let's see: 0.100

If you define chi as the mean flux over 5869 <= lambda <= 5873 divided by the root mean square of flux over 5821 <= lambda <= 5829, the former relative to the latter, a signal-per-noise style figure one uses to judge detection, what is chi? 0.92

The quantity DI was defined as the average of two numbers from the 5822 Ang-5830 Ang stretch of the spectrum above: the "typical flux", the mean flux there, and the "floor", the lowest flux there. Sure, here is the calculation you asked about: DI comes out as 14.1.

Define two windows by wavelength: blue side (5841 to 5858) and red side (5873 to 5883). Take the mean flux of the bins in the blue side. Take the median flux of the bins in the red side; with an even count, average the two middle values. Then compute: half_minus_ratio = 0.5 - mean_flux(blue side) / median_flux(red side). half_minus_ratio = -0.59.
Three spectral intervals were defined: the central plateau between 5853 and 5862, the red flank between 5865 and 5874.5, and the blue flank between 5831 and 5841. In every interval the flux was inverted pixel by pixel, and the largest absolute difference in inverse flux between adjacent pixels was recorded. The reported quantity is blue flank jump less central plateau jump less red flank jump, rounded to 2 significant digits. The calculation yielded -0.0013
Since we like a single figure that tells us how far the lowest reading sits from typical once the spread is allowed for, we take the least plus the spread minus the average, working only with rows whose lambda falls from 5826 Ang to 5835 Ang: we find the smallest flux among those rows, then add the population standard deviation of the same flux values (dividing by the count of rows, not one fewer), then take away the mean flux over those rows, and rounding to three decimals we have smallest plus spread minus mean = -0.021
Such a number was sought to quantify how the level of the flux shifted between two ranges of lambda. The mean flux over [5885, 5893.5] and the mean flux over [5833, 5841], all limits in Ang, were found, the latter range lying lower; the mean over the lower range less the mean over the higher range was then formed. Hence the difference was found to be 0.8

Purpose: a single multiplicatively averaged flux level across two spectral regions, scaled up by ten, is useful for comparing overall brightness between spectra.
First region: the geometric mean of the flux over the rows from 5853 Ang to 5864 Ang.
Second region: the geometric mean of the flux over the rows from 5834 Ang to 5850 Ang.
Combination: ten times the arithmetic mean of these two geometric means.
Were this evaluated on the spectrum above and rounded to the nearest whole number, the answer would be 141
